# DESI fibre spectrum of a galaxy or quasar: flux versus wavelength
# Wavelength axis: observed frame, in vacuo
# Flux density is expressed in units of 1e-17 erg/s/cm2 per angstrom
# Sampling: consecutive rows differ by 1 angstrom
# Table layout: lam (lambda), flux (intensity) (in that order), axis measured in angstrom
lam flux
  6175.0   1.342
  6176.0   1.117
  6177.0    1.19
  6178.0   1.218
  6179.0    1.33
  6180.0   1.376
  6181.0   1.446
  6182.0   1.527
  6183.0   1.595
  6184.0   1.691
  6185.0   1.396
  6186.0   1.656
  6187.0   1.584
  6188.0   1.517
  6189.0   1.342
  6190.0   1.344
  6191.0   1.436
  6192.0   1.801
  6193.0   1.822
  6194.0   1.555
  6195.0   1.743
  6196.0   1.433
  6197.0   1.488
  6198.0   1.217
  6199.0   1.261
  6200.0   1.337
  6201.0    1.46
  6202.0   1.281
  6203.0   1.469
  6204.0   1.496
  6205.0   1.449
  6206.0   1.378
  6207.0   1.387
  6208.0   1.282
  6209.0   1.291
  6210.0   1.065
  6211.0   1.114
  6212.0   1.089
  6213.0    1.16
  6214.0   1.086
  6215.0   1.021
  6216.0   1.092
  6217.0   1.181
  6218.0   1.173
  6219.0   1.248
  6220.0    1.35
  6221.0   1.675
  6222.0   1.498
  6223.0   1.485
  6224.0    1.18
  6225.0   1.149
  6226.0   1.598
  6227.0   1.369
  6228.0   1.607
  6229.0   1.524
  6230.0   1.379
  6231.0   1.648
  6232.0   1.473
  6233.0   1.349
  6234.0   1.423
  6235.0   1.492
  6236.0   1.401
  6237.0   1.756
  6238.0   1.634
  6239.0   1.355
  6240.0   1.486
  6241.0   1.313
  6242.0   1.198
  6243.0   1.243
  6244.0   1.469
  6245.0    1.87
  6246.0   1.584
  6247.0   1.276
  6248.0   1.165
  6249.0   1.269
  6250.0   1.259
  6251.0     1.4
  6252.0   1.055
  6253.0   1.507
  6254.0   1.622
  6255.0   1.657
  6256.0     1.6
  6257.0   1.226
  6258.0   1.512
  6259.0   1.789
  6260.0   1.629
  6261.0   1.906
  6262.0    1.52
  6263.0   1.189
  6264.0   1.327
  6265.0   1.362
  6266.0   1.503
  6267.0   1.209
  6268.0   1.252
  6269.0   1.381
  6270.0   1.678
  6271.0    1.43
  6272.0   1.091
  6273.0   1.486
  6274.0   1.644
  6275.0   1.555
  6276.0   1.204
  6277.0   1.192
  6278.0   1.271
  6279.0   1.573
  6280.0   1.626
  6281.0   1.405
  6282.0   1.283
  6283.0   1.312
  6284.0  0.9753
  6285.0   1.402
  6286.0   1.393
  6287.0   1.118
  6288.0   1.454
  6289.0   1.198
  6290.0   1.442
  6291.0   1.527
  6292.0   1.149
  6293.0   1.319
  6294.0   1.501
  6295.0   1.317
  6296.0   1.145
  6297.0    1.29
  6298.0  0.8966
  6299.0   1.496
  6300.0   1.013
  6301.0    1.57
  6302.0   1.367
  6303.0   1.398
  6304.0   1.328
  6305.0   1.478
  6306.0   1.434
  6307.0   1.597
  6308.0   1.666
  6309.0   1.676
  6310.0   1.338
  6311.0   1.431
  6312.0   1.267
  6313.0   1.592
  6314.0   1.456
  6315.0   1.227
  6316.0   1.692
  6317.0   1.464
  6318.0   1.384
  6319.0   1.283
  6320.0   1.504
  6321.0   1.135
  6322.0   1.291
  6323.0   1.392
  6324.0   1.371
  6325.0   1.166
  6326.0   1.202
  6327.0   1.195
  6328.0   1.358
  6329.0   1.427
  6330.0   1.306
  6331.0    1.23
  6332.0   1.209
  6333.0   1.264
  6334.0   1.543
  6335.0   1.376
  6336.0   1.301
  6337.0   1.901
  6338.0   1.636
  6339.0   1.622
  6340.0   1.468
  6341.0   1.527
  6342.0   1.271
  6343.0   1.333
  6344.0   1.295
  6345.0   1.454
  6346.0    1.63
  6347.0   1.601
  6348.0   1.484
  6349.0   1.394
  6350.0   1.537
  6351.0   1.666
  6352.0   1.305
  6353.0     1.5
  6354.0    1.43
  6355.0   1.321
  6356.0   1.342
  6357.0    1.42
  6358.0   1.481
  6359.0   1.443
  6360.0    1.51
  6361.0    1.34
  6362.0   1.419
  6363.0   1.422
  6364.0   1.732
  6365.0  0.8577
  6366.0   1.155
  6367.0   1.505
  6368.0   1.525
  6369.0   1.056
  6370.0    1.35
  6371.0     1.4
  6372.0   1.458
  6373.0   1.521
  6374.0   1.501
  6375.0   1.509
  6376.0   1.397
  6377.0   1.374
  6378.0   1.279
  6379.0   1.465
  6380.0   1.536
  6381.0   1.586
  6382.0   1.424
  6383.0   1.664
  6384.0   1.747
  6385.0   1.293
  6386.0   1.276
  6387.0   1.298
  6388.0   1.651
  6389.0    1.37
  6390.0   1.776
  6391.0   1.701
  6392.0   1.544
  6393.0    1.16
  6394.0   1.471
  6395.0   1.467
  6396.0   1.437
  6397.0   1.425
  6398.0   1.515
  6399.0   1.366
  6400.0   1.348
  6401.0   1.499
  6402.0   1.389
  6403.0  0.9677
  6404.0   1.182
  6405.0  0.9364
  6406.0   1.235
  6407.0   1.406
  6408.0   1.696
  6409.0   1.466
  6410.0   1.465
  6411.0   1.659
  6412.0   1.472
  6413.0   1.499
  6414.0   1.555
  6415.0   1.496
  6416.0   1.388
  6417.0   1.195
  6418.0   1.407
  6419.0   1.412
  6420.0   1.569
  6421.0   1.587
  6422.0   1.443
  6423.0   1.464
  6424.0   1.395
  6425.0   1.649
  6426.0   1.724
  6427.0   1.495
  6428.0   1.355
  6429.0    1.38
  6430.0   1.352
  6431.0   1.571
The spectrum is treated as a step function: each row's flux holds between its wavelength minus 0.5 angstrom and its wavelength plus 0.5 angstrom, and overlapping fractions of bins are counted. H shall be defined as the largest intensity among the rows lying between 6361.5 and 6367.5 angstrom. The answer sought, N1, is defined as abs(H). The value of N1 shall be 1.73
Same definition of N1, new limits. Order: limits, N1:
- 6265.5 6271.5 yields 1.68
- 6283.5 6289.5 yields 1.45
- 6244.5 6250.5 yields 1.87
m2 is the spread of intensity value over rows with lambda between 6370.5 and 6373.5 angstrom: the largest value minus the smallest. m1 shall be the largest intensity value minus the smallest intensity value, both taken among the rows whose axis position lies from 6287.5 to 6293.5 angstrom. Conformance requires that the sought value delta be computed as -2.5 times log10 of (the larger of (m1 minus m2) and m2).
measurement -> 1.48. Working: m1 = 0.38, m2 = 0.12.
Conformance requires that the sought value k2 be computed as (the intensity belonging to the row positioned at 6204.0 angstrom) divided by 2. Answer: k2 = 0.75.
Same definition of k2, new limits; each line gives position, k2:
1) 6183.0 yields 0.80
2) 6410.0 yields 0.73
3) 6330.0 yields 0.65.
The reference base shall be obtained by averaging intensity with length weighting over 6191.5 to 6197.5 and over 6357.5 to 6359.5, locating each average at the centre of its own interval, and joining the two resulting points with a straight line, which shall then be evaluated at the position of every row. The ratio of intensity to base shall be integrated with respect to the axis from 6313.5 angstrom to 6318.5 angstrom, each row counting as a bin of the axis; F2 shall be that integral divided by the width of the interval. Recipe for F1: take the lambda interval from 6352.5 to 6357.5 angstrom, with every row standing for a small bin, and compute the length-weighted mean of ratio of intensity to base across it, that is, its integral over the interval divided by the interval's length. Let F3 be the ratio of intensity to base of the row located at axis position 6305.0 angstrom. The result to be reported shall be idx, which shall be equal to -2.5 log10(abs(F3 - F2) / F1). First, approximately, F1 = 0.96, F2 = 0.96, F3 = 0.97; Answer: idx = 4.6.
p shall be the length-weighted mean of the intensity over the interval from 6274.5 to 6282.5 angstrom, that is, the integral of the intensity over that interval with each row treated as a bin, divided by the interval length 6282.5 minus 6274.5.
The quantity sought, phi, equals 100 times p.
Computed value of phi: 139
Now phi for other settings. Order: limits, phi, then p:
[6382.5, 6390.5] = 151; 1.51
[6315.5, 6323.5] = 139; 1.39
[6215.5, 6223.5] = 134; 1.34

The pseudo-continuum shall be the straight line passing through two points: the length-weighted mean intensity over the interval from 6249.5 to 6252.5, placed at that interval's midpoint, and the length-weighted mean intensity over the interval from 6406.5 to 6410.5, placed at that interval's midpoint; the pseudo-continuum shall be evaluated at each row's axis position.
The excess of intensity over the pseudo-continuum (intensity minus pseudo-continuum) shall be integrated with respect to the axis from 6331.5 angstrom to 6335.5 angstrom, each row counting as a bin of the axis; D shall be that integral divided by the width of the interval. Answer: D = -0.03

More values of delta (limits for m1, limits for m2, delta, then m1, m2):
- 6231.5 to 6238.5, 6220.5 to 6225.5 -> 0.70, 0.41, 0.53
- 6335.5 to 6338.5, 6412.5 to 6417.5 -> 1.11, 0.60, 0.36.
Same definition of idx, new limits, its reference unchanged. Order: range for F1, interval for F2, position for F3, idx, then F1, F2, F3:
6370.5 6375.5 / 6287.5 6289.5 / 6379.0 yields 2.0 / 1.02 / 0.86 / 1.02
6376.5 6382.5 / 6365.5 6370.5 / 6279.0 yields 2.4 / 1.00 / 0.91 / 1.02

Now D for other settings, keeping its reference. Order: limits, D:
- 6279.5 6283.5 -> 0.12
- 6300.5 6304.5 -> 0.09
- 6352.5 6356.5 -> -0.02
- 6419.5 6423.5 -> -0.01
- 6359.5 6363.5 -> 0.00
